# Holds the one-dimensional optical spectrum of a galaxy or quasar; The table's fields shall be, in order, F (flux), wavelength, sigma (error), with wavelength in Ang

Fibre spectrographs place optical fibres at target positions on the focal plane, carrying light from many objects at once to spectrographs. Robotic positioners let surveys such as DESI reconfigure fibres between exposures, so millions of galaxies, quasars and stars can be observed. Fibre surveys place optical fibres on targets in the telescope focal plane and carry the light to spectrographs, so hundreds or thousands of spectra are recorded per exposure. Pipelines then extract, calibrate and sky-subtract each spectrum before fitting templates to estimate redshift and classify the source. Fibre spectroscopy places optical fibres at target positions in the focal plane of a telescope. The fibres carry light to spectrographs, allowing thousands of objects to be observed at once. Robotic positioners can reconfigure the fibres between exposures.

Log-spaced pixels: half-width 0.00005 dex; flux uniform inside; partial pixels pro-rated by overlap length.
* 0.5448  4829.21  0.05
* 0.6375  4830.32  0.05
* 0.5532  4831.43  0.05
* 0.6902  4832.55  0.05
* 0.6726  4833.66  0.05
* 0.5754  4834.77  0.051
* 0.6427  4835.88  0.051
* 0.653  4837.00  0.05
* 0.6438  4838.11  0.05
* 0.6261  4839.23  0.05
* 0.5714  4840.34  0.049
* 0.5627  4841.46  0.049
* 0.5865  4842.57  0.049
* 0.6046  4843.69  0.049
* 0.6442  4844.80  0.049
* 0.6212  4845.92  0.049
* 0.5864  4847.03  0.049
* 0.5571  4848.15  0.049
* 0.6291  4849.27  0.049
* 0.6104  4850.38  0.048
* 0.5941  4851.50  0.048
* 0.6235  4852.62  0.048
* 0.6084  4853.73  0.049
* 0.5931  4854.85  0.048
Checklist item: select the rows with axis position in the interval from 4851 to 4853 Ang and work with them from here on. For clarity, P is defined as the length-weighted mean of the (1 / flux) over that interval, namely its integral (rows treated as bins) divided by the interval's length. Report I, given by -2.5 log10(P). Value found -0.54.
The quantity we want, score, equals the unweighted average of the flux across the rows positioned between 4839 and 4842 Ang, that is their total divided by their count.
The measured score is 0.59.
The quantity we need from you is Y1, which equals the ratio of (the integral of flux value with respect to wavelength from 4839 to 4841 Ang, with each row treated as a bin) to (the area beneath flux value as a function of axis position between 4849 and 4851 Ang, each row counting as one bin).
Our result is 0.96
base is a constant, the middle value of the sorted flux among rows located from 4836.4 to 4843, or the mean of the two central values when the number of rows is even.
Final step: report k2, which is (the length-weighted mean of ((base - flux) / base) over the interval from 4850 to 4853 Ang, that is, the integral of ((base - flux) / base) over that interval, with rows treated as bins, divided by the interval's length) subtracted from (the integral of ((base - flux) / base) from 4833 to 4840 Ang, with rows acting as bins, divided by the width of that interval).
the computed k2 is -0.043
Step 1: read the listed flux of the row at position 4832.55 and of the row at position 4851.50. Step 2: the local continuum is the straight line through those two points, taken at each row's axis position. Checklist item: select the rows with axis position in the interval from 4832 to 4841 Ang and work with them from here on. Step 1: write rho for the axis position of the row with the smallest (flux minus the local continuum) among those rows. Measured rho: 4834.77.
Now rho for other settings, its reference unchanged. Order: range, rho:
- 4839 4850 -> 4841.46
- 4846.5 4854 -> 4848.15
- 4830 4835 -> 4831.43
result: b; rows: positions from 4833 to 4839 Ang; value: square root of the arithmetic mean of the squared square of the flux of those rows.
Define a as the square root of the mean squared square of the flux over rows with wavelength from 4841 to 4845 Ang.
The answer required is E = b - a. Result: 0.05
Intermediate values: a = 0.362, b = 0.410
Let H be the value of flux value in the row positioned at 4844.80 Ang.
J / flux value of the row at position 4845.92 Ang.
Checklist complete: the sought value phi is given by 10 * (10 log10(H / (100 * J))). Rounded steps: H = 0.6442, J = 0.6212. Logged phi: -198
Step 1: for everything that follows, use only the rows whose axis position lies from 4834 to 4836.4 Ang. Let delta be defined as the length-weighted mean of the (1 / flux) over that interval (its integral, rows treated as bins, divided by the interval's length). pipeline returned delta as 1.64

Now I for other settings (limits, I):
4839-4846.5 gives -0.56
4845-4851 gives -0.55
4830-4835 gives -0.51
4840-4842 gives -0.61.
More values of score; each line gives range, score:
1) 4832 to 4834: 0.68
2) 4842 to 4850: 0.60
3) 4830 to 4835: 0.63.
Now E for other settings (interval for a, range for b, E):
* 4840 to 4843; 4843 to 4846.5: 0.06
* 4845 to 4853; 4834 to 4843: 0.01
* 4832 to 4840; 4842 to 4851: -0.05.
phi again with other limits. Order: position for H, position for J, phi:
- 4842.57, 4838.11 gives -204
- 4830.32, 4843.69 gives -198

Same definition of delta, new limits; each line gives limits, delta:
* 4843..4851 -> 1.65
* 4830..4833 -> 1.61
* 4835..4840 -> 1.58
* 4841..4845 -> 1.68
